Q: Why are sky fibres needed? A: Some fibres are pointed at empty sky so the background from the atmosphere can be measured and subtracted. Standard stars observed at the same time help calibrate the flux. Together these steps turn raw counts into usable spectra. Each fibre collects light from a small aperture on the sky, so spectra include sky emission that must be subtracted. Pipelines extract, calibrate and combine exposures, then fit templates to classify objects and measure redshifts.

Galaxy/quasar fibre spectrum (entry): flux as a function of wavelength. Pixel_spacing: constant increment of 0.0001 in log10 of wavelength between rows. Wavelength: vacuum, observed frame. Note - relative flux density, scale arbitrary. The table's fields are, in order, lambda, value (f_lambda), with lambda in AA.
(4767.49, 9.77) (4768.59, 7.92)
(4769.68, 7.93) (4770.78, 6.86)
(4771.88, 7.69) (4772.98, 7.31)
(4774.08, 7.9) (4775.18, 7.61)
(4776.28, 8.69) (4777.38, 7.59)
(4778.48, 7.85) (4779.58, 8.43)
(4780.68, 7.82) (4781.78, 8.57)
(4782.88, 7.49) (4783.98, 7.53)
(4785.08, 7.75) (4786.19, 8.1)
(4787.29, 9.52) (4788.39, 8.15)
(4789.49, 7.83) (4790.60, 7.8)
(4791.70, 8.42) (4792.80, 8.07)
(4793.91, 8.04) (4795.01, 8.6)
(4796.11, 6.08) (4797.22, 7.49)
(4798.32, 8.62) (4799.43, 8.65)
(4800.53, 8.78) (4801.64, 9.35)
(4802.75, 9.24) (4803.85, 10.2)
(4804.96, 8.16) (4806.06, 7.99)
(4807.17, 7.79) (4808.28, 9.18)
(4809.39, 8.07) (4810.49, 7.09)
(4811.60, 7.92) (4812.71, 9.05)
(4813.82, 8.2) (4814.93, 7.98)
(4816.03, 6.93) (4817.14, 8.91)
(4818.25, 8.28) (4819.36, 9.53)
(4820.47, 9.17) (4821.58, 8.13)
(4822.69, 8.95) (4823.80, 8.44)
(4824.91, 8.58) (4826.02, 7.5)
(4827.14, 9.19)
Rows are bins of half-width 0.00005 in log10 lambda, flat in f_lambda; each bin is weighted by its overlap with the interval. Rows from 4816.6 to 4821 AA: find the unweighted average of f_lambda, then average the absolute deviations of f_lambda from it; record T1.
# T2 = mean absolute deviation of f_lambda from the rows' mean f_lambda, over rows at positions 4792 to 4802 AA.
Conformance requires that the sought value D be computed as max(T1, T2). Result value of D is 0.68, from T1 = 0.38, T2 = 0.68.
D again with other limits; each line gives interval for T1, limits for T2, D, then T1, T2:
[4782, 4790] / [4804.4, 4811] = 0.46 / 0.46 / 0.42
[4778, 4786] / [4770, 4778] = 0.37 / 0.33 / 0.37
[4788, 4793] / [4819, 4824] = 0.45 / 0.19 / 0.45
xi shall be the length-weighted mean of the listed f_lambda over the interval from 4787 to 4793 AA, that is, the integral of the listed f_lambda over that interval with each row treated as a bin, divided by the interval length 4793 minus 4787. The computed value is 8.26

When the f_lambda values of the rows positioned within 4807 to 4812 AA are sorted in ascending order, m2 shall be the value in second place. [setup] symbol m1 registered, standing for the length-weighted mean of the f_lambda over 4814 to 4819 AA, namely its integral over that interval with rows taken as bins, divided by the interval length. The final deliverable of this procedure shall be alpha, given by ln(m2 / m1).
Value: -0.04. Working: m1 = 8.11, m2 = 7.79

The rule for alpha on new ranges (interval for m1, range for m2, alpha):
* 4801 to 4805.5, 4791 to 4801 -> -0.21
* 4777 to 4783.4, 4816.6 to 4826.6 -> 0.02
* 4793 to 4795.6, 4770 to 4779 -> -0.12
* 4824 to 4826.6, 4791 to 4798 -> -0.08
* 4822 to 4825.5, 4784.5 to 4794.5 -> -0.10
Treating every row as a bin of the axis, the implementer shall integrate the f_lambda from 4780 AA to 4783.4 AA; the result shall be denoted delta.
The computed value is 27.2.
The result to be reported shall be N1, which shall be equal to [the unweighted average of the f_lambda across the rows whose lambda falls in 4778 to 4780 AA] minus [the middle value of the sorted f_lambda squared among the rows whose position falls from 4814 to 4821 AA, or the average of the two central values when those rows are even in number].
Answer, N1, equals -65.8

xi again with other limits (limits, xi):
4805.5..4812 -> 8.01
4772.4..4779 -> 7.82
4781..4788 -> 8.15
